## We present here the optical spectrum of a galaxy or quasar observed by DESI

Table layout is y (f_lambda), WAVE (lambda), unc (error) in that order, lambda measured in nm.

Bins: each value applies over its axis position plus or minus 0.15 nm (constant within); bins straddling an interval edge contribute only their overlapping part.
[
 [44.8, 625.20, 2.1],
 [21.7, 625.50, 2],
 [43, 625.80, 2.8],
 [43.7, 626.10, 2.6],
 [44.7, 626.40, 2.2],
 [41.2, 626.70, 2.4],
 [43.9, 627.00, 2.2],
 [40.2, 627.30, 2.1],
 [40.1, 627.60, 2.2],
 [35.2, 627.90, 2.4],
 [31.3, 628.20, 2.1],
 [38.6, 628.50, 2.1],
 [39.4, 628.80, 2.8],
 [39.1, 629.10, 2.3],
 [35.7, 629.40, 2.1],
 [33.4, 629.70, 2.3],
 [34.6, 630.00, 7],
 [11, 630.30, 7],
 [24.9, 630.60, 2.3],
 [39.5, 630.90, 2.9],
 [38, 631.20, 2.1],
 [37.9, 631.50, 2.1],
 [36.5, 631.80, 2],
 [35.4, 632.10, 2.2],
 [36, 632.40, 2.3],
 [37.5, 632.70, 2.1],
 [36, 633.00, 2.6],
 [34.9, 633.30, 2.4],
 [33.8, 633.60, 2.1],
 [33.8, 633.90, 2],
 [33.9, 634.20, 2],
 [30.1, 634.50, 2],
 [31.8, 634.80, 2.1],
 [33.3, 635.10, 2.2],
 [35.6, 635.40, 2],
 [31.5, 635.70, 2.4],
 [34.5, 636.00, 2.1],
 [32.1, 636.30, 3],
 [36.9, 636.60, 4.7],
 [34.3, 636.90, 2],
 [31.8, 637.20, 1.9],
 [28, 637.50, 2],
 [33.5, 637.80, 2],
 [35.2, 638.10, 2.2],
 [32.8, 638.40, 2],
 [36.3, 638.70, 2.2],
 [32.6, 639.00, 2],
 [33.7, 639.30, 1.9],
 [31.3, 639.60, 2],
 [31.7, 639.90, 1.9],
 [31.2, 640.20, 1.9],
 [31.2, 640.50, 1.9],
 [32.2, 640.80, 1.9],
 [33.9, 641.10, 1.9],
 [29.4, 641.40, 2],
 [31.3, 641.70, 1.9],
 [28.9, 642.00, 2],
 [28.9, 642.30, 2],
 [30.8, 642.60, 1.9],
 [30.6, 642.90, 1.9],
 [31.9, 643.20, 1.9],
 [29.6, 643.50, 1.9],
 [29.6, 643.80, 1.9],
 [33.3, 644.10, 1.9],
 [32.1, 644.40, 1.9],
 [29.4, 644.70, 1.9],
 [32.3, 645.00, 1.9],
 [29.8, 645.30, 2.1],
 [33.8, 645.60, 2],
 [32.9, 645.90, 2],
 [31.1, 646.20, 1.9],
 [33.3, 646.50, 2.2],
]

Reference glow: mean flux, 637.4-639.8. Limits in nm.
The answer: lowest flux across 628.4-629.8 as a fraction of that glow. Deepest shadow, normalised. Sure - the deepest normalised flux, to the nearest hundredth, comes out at 1.01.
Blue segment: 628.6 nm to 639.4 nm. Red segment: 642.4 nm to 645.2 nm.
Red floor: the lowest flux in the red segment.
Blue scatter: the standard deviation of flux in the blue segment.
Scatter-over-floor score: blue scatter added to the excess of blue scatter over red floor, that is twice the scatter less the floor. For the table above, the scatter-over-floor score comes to -20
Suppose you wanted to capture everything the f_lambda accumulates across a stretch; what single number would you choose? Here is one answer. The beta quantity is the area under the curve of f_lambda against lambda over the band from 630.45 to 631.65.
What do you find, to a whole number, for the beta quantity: 42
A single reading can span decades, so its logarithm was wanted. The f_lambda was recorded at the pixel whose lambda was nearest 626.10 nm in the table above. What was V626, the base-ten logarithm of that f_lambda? 1.64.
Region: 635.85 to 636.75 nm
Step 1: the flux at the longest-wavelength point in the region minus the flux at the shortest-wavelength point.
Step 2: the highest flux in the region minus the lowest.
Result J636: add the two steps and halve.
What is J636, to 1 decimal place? 3.6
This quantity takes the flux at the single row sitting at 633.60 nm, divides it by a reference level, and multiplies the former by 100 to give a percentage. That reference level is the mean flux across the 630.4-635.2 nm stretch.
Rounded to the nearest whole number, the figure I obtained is 98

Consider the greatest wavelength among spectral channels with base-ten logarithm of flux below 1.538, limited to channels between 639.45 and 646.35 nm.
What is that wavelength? 646.20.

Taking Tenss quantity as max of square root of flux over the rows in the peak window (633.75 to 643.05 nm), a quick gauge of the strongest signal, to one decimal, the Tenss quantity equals 6.1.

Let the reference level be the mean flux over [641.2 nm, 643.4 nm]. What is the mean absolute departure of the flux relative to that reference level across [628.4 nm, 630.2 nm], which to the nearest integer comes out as 7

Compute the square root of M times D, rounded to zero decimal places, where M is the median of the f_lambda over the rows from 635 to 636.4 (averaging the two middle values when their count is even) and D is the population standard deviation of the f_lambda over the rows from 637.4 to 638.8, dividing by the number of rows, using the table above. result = 10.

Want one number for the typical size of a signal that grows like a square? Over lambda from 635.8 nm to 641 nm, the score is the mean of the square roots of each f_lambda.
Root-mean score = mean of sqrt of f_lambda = 5.73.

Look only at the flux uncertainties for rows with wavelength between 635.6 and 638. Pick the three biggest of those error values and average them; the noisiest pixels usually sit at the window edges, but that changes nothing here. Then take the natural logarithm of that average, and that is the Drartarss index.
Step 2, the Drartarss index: 1.21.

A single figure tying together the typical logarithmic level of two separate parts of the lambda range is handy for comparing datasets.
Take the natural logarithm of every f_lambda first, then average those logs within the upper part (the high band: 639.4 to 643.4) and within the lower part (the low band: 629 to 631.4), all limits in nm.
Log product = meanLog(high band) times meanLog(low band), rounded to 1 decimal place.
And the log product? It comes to 11.7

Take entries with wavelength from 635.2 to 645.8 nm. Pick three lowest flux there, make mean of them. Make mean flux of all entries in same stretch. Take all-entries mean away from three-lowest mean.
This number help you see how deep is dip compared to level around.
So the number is -3.5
